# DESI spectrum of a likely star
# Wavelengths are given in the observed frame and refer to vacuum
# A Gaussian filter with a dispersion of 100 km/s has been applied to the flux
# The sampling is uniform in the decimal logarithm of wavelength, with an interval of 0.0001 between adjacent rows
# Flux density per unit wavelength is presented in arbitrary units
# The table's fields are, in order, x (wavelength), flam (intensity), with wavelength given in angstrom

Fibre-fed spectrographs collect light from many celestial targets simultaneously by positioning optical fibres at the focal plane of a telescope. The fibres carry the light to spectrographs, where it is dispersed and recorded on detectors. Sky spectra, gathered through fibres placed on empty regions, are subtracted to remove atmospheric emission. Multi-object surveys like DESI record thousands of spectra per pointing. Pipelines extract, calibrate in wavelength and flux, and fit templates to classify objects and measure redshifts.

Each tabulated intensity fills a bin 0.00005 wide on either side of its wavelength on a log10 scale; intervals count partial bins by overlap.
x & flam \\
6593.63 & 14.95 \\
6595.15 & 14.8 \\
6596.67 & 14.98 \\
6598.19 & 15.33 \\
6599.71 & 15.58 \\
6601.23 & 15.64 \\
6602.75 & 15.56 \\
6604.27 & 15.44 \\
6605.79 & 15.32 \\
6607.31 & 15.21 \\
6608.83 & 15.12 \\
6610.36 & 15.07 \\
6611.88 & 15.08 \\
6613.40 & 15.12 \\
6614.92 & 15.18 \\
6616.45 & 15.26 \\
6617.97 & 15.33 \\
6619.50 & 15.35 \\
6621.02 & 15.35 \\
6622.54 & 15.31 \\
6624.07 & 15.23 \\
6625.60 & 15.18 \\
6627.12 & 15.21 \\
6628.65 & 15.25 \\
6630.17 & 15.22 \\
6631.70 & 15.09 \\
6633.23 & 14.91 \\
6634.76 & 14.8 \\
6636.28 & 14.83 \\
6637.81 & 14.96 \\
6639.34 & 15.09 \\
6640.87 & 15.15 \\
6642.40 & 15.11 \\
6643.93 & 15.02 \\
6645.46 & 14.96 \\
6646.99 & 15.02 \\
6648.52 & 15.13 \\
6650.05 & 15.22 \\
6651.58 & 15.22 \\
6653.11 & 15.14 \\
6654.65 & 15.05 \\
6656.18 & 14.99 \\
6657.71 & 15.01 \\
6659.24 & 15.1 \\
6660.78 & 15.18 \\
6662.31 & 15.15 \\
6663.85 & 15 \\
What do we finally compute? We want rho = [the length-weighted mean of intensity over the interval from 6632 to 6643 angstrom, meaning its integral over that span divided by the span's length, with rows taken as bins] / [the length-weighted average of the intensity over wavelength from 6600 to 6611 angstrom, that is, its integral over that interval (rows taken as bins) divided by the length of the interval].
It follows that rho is 0.98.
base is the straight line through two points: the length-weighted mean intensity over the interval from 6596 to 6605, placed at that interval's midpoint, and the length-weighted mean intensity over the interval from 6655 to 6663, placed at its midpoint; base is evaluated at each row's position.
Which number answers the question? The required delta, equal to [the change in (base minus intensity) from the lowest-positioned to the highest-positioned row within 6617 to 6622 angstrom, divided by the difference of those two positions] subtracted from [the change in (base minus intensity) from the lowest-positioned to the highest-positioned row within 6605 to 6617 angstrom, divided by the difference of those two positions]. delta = 0.012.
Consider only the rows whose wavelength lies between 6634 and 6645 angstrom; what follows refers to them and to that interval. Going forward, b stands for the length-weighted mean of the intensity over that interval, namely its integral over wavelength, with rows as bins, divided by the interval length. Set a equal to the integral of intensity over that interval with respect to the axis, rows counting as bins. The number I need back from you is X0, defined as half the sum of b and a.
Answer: 90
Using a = 165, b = 15.0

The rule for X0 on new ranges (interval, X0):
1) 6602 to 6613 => 92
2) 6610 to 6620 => 84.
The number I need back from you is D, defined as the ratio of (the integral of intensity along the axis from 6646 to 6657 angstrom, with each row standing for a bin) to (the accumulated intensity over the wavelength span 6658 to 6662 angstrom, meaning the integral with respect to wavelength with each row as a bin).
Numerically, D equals 2.7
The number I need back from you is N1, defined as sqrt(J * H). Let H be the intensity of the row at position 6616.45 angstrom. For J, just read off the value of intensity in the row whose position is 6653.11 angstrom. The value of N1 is 15.2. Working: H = 15.26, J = 15.14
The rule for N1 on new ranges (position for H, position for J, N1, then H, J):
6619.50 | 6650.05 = 15.3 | 15.35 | 15.22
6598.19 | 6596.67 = 15.2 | 15.33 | 14.98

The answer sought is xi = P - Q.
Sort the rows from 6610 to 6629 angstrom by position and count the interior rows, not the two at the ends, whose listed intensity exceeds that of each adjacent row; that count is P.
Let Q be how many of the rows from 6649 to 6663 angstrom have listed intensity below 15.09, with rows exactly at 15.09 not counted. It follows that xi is -3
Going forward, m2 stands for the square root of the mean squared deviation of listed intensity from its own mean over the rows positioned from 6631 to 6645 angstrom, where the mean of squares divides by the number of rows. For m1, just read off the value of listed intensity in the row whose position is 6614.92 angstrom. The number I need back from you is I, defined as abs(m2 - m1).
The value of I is 15.06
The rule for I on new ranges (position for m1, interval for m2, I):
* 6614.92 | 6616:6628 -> 15.12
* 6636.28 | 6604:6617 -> 14.71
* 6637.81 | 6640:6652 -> 14.87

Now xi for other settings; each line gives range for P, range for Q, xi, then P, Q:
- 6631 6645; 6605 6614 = -1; 1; 2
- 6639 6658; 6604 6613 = -1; 1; 2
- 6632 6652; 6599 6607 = 1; 1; 0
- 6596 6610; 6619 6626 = 1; 1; 0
